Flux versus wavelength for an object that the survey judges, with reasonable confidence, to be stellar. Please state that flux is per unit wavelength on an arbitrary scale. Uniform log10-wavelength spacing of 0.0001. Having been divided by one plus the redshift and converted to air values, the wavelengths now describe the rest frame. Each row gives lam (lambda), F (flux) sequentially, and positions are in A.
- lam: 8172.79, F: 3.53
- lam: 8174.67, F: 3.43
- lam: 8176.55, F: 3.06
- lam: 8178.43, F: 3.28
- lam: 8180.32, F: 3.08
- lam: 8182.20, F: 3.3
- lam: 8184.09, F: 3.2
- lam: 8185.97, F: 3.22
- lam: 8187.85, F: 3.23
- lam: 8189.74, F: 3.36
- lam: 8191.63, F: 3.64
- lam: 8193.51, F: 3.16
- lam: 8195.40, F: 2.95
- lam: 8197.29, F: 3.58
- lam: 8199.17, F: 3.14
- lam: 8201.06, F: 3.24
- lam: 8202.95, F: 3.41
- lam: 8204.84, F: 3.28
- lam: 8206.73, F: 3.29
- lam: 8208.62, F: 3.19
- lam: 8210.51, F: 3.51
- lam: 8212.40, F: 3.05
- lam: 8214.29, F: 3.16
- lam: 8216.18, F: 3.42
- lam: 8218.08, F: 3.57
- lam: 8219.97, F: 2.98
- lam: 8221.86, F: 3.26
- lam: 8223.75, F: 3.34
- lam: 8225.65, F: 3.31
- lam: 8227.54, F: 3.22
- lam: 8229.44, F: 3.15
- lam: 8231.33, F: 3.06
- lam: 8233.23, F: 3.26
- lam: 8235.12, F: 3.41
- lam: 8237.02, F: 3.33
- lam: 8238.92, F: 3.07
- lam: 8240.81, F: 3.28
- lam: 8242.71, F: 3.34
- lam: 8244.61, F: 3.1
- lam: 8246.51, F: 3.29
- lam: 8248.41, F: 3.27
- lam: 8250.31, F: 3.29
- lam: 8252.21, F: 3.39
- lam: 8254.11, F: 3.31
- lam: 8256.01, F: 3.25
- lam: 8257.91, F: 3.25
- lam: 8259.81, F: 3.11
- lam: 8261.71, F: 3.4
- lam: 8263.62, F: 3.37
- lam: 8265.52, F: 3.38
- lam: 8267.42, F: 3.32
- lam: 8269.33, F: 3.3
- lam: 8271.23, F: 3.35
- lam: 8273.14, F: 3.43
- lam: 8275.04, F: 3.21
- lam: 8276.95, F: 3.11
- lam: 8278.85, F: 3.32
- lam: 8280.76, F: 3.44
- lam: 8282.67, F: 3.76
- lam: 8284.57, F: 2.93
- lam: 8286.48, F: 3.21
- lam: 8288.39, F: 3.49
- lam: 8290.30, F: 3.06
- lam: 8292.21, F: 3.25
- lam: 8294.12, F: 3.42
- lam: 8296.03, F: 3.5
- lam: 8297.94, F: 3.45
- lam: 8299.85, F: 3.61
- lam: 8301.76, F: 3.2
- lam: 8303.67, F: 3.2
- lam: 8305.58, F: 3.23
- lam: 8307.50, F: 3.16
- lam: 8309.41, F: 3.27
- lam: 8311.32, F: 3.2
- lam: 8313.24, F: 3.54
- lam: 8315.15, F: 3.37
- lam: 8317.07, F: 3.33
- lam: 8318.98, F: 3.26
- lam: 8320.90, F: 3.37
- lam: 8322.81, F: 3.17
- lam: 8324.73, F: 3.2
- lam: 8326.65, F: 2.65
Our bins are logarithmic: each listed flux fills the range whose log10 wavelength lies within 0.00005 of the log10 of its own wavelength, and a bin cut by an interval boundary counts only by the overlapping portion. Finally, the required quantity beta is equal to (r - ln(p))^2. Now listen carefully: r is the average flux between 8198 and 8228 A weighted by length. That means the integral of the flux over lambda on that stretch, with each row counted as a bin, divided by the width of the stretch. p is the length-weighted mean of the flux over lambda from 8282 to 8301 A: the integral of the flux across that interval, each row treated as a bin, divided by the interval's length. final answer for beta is 4.26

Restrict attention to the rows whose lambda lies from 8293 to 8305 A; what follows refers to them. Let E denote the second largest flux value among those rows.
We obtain 3.5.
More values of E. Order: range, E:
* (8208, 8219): 3.51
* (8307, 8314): 3.27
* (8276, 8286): 3.44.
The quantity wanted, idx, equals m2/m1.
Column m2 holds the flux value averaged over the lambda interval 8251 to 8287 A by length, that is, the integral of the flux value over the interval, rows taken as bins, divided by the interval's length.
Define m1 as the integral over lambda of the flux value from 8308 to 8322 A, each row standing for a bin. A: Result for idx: 0.07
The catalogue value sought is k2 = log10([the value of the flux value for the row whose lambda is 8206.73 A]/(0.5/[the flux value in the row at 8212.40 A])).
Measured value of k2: 1.30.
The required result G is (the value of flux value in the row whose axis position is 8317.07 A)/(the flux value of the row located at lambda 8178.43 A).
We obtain 1.02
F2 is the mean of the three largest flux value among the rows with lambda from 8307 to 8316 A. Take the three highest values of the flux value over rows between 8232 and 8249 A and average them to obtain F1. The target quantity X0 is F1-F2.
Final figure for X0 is -0.03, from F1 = 3.36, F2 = 3.39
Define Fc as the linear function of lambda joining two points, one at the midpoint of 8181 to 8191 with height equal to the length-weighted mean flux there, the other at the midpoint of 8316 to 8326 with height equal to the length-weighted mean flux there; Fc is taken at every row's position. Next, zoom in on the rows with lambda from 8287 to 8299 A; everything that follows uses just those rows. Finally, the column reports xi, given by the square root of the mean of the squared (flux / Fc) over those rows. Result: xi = 1.04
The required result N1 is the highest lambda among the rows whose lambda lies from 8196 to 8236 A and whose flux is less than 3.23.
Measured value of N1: 8231.33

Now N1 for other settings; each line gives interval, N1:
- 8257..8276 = 8275.04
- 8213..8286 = 8284.57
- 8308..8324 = 8322.81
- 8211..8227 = 8219.97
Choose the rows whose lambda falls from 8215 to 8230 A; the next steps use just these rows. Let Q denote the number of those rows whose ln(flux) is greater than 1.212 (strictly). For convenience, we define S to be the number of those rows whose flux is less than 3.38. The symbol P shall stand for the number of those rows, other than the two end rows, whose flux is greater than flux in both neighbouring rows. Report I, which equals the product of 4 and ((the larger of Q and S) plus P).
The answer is 32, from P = 2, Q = 2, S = 6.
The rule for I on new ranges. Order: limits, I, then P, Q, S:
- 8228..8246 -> 40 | 2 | 1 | 8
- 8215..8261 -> 104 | 6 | 4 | 20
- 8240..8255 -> 40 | 3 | 1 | 7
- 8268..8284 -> 24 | 1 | 3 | 5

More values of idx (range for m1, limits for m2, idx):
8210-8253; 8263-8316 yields 0.02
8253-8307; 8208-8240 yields 0.02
